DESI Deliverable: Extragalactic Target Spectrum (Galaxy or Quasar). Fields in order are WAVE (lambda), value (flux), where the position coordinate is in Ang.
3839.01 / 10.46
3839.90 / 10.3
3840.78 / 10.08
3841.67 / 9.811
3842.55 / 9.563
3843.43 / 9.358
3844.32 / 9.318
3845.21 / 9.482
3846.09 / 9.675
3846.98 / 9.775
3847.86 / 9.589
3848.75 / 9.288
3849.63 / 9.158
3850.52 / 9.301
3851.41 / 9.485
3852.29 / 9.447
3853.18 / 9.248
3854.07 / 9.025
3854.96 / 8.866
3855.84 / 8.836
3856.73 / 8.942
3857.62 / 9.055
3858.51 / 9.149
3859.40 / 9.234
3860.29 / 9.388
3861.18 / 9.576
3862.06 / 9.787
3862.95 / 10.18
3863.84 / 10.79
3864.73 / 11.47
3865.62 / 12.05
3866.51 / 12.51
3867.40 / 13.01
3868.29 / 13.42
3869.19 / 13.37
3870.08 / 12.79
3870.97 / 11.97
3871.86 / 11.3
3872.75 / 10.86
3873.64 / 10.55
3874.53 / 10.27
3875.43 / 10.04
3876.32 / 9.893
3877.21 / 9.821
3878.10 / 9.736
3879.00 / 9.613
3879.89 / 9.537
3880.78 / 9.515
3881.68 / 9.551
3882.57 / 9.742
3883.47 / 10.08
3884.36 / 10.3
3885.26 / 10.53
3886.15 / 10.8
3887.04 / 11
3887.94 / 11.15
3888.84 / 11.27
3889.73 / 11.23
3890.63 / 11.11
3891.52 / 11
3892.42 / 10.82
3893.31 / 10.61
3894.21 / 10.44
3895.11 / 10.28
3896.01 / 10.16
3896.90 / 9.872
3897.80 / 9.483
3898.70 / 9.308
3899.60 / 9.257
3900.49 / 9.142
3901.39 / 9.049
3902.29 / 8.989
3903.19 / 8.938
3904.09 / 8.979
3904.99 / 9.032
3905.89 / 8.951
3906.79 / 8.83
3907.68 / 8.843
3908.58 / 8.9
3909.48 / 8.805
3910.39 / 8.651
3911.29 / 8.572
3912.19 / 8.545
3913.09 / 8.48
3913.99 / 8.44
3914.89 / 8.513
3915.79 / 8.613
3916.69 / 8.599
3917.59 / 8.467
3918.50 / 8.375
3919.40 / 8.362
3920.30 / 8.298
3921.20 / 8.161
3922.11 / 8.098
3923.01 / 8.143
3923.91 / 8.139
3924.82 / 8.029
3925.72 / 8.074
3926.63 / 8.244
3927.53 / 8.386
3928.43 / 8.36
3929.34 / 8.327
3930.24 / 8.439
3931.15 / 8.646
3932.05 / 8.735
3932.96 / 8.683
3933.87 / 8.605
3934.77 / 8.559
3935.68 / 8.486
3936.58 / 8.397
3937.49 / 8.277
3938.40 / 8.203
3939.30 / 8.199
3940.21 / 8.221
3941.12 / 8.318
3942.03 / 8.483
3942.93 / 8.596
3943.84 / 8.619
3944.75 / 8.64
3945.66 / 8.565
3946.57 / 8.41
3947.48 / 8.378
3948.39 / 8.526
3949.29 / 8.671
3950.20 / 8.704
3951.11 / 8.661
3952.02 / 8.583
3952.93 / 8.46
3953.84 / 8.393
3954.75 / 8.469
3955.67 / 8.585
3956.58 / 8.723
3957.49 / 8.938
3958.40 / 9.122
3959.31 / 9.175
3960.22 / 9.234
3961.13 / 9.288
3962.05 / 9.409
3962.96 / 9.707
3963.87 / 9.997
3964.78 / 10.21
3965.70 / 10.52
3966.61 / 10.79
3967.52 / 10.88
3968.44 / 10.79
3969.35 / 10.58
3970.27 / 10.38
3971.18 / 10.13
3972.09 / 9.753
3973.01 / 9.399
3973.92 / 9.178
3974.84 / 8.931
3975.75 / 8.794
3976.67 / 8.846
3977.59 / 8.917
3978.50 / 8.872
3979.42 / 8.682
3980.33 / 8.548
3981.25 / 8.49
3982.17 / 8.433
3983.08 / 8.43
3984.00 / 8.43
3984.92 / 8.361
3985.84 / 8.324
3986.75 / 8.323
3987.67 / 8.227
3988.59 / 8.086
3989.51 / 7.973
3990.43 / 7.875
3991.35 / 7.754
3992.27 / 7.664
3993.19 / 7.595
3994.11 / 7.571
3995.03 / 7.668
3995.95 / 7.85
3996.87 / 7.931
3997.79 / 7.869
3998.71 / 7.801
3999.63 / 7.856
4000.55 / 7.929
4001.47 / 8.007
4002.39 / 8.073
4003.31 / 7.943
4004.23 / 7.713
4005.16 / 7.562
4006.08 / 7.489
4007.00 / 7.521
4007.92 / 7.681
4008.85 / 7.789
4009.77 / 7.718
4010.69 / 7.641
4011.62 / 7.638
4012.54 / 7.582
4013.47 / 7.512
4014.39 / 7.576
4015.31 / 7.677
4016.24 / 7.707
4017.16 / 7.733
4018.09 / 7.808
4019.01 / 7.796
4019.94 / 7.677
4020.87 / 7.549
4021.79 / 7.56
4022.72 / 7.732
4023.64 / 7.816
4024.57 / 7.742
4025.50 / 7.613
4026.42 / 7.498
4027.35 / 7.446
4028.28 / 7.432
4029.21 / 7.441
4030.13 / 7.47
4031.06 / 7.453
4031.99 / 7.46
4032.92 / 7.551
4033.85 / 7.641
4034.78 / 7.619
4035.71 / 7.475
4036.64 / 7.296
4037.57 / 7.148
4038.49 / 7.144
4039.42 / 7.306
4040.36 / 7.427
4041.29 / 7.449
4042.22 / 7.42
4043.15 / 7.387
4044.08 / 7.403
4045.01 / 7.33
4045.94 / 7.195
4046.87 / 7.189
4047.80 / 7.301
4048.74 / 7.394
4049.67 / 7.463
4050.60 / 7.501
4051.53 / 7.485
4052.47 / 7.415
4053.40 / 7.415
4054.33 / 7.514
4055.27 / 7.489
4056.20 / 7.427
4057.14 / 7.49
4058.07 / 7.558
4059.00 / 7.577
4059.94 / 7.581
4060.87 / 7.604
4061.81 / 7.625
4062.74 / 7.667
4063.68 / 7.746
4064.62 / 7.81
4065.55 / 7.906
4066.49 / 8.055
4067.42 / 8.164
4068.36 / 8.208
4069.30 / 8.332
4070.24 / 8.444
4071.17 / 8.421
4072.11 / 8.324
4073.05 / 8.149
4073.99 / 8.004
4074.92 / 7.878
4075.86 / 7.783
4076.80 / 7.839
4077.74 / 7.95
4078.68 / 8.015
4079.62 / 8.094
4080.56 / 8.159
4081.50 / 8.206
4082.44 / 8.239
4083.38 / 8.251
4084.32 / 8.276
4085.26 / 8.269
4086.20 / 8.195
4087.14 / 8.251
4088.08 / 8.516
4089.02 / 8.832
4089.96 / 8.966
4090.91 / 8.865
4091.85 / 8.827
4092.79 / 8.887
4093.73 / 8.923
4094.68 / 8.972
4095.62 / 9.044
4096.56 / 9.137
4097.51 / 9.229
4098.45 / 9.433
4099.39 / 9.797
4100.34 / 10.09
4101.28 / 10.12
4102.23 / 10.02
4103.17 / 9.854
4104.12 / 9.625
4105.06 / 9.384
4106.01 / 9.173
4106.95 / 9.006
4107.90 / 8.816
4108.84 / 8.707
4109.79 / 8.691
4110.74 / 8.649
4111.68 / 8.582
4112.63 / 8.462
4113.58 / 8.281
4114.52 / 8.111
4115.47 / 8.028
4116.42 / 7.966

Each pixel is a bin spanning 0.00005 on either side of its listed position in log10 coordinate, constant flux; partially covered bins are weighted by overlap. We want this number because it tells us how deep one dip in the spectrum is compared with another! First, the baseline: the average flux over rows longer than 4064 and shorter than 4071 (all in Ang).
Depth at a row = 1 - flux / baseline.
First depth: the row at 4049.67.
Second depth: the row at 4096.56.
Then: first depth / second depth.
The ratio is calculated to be -0.7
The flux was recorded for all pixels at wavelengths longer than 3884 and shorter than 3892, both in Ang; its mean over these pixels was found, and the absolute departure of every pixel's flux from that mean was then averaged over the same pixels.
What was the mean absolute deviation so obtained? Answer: 0.26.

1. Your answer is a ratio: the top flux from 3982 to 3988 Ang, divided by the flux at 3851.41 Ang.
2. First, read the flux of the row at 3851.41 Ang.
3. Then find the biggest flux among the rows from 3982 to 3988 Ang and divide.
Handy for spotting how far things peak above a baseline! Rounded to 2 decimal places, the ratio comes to 0.89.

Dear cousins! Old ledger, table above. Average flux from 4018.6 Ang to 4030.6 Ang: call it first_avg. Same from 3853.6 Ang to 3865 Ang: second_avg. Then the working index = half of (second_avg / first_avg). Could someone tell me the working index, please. 0.63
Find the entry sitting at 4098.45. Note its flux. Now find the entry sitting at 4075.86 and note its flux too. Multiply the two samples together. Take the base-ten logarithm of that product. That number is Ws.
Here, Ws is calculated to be 1.87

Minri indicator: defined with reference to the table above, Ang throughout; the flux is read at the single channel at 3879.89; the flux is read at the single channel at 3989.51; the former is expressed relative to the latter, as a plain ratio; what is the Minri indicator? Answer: 1.20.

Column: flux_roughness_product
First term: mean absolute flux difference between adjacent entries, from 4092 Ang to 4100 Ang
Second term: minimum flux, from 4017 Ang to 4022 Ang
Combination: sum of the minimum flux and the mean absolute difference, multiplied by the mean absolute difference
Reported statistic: 1.00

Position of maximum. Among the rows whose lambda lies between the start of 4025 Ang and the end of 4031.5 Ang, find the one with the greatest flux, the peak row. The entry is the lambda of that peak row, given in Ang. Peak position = 4025.50 Ang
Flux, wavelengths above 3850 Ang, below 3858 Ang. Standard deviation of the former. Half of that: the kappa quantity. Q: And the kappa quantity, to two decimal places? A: 0.12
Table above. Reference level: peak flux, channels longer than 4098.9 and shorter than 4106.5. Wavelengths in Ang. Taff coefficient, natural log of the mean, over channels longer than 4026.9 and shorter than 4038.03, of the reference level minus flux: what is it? 1.0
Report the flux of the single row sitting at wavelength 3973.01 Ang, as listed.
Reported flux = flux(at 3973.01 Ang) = 9.399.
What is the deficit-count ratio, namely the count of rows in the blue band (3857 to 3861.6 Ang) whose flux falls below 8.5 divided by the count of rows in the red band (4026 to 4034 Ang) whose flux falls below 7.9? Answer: 0.0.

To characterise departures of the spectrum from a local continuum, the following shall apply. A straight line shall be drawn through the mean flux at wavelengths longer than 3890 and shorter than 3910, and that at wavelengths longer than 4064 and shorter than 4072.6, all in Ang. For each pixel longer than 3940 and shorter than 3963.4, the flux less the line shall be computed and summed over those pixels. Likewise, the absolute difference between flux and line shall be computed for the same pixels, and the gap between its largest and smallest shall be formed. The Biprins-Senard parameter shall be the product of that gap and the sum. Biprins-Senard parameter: -11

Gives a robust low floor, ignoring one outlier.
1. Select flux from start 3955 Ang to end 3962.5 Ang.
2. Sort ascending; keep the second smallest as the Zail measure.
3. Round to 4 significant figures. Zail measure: 8.723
